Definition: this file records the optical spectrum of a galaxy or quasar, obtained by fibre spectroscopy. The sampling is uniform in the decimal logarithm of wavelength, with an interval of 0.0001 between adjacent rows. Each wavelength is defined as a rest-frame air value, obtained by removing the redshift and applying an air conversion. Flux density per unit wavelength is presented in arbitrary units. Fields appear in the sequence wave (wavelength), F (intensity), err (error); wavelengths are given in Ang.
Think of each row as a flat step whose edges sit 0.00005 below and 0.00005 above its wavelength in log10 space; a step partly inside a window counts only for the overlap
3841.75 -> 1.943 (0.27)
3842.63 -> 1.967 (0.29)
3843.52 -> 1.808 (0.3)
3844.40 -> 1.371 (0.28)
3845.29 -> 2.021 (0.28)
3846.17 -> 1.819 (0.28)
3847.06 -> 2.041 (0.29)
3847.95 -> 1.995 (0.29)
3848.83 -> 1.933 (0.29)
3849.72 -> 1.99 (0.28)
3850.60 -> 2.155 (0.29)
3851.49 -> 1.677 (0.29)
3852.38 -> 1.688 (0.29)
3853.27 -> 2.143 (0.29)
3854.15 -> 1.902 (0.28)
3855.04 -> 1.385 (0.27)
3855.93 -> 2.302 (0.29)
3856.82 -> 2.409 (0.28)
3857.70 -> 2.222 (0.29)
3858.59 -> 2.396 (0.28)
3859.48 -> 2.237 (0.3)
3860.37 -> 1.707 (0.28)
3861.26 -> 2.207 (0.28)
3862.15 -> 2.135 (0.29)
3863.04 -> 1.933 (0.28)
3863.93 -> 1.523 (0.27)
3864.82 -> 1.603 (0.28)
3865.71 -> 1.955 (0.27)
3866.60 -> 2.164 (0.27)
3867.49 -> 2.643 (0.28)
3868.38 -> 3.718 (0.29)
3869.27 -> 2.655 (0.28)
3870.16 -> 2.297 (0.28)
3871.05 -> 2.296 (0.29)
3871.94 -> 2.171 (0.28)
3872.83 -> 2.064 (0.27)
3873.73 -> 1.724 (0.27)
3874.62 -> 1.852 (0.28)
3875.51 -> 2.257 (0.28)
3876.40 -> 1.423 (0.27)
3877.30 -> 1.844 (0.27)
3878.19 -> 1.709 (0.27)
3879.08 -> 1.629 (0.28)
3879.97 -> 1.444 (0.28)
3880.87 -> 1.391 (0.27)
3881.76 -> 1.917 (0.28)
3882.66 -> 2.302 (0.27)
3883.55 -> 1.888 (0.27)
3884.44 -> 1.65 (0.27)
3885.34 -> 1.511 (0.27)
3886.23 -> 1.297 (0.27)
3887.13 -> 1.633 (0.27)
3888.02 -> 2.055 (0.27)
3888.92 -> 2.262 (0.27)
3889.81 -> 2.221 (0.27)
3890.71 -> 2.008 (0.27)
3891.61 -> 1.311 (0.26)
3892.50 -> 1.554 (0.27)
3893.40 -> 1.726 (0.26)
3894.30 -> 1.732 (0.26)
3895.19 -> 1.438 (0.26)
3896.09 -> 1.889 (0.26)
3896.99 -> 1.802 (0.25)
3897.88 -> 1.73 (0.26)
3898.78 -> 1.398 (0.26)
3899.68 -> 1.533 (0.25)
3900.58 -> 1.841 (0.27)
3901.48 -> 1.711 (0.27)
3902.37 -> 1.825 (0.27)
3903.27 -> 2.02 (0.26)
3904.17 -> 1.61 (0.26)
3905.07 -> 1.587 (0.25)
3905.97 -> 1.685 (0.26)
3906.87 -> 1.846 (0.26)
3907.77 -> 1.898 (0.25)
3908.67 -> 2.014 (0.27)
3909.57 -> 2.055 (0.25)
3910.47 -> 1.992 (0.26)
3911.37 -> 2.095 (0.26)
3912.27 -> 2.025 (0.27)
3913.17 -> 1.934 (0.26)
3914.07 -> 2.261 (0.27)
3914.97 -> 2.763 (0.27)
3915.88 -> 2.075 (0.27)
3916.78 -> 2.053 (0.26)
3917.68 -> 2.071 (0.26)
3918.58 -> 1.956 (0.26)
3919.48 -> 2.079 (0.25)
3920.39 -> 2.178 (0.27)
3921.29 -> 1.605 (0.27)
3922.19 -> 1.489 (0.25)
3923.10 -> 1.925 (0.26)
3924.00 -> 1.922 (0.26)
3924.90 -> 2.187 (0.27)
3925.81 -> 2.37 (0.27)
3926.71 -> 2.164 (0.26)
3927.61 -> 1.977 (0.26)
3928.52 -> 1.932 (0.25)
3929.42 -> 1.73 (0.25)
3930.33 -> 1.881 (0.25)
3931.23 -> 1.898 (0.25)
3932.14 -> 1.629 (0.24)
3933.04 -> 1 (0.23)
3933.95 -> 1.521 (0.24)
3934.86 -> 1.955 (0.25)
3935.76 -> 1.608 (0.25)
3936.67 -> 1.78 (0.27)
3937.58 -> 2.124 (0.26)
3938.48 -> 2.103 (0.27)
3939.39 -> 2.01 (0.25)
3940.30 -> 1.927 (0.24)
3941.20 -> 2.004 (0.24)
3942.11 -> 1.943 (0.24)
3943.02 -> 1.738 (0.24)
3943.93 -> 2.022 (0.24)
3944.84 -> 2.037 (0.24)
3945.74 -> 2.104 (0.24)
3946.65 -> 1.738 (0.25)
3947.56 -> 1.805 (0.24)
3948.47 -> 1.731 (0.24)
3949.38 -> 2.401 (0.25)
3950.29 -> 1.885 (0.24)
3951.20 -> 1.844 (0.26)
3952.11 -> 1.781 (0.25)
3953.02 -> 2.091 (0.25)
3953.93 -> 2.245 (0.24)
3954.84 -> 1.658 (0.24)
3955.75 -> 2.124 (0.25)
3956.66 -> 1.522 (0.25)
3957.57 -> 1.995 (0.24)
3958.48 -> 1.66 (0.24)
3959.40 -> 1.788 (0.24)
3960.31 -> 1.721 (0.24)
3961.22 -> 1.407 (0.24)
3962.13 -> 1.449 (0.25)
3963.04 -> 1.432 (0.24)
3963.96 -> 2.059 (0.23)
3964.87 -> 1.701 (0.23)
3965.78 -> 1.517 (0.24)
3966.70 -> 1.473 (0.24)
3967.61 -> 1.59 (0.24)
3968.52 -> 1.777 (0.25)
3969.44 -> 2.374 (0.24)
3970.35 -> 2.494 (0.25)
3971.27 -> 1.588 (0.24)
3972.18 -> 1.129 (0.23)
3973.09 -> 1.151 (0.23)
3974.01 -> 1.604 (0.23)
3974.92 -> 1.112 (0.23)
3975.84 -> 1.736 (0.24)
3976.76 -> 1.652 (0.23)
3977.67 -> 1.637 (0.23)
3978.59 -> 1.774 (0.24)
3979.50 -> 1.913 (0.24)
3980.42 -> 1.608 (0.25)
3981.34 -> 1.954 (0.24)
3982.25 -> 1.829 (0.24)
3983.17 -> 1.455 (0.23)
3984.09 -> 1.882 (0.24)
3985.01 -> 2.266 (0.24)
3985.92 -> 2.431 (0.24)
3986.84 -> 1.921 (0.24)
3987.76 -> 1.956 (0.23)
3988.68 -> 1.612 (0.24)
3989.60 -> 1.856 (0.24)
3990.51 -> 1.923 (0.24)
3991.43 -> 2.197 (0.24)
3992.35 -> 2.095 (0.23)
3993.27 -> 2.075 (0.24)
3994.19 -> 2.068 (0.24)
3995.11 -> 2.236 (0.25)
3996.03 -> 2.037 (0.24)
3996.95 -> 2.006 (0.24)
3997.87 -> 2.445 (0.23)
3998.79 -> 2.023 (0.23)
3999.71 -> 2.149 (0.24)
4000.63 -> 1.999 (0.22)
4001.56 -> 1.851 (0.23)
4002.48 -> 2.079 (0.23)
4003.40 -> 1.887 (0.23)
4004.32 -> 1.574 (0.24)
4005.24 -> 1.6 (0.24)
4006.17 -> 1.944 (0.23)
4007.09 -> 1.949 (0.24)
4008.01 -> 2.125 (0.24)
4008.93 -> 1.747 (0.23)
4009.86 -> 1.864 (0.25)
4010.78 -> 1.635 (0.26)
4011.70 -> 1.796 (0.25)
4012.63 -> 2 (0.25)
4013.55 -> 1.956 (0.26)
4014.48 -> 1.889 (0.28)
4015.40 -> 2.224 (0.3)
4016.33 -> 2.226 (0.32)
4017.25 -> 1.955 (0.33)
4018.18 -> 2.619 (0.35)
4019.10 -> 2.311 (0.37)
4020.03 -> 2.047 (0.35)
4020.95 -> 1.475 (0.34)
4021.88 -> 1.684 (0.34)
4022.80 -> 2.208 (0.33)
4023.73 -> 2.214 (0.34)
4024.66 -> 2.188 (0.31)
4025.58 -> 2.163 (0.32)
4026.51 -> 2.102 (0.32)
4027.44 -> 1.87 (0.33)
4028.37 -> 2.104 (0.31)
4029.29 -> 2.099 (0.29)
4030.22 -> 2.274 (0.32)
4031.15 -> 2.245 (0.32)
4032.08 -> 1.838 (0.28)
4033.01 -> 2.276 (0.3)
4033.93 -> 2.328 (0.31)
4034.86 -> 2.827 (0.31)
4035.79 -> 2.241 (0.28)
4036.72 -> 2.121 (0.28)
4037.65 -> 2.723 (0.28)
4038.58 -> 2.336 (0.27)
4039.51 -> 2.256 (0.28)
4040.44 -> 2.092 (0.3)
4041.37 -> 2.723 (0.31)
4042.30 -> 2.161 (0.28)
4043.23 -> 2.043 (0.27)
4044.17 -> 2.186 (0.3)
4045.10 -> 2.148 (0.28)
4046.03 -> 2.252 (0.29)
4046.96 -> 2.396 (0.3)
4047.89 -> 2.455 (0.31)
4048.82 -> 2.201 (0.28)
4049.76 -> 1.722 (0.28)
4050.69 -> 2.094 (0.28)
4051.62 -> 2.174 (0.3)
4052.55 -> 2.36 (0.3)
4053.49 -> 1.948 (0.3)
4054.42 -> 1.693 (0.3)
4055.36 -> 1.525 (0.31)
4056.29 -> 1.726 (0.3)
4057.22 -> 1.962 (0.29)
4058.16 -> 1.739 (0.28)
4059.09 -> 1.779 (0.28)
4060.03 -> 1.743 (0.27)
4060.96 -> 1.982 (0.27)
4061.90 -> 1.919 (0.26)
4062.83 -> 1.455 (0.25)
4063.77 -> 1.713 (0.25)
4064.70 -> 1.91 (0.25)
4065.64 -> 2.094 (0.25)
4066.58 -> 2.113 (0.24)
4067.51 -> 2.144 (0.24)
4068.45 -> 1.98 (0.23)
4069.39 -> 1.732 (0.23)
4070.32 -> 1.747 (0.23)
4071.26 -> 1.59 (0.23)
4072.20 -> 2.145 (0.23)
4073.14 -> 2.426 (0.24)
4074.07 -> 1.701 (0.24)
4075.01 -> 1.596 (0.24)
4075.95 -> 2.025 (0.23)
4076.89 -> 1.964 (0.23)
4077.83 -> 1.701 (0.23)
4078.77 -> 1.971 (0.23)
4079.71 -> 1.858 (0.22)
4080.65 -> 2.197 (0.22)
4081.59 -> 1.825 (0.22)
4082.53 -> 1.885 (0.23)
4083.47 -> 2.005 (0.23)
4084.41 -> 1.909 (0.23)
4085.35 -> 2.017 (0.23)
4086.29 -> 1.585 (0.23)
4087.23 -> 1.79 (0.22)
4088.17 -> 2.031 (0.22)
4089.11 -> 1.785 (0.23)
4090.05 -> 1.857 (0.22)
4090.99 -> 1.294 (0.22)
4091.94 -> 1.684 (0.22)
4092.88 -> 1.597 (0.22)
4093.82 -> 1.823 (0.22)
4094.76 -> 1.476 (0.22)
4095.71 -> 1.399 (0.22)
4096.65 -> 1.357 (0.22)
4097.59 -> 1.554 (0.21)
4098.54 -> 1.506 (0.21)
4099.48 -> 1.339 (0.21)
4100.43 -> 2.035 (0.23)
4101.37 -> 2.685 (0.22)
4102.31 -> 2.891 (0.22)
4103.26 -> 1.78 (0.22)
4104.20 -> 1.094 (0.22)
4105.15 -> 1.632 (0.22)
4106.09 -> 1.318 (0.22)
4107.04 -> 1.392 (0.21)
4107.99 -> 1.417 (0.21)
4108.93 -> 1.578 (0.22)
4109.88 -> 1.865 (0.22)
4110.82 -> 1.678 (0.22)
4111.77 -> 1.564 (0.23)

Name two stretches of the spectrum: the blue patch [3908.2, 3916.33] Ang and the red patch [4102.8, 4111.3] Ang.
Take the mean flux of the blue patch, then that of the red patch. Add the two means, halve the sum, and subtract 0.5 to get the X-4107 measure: 1.33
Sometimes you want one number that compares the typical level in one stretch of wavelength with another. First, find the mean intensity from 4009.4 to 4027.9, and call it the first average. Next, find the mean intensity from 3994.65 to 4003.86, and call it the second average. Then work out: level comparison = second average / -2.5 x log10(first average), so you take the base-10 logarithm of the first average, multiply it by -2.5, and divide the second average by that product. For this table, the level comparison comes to -2.71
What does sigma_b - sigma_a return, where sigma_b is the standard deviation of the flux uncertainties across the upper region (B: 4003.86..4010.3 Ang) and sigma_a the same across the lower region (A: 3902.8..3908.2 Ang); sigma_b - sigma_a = 0.0017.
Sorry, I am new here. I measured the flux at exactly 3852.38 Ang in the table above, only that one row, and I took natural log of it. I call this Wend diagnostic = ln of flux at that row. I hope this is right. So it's 0.52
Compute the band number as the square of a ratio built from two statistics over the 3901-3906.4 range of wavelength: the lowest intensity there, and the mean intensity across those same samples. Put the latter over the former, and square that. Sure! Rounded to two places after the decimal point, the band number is 1.20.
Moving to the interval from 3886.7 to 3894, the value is 1.98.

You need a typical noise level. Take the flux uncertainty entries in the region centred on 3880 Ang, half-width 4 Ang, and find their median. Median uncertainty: 0.270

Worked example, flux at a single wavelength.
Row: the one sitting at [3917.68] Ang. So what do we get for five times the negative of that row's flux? -10.4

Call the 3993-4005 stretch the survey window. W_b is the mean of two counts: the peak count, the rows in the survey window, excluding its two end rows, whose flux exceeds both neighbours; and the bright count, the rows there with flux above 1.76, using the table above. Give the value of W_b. 8.0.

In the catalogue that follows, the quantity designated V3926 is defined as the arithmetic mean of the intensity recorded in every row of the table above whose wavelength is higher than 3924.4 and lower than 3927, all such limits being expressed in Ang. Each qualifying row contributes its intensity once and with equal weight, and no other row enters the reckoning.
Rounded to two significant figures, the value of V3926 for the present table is 2.2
